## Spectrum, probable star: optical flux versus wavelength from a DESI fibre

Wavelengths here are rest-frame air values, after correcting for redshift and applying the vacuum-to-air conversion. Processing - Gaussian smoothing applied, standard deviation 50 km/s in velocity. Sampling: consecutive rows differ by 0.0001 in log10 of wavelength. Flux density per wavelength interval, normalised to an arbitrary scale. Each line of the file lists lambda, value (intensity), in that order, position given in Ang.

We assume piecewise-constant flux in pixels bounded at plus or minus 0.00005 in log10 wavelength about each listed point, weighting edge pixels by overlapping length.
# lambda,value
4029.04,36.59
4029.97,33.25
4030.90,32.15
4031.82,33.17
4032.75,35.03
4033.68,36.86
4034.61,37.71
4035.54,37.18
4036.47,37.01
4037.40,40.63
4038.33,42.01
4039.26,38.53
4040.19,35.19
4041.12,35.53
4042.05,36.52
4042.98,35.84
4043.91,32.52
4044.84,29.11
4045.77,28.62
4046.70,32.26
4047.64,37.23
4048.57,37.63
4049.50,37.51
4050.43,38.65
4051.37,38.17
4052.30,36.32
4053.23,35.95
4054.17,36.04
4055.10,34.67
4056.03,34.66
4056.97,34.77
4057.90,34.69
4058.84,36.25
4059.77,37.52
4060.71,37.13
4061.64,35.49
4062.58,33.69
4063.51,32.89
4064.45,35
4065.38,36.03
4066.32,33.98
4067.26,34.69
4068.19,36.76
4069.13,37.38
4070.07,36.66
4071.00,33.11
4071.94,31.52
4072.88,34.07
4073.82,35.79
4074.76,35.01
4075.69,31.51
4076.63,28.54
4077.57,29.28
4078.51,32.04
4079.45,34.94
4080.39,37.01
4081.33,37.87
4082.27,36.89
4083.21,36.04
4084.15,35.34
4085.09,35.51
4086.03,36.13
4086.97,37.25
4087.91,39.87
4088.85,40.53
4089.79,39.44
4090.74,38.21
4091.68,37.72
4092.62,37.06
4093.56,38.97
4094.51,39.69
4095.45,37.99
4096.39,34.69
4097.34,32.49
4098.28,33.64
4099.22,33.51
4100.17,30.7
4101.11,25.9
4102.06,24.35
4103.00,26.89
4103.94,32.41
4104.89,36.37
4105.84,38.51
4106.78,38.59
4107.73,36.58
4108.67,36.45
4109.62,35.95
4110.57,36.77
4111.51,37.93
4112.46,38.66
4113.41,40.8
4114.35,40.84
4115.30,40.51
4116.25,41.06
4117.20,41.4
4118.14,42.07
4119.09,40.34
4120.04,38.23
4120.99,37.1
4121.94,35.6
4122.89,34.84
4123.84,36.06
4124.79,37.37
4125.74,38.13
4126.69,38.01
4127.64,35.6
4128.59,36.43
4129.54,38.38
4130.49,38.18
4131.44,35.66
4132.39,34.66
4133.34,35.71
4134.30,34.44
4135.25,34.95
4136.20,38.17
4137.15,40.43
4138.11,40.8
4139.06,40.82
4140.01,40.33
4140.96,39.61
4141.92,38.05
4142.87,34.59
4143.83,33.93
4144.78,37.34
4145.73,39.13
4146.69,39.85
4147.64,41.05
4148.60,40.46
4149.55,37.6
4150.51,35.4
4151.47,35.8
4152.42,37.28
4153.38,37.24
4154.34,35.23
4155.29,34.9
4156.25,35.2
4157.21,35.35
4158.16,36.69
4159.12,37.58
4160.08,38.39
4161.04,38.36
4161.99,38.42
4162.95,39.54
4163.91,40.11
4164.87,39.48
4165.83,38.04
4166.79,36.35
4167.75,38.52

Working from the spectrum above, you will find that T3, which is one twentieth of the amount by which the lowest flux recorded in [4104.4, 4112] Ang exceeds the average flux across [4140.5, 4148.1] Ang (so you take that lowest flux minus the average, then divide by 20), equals -0.10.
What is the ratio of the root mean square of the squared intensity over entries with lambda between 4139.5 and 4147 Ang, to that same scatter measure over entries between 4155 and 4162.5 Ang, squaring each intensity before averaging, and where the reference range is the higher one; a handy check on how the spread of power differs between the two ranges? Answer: 1.06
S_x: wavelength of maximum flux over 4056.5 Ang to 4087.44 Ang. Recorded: 4081.33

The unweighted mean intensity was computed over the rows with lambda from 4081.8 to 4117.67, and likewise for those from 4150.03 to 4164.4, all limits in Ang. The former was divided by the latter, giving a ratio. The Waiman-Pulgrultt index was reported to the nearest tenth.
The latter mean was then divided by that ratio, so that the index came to 37.7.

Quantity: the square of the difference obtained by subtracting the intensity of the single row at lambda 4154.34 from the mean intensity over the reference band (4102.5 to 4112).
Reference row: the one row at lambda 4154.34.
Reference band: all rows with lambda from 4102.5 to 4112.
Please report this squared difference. 0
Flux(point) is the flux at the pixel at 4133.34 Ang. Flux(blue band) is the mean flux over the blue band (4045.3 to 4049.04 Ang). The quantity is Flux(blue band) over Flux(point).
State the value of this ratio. 0.95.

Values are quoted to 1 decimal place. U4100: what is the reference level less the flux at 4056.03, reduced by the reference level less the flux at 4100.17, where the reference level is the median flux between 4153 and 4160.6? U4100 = -4.0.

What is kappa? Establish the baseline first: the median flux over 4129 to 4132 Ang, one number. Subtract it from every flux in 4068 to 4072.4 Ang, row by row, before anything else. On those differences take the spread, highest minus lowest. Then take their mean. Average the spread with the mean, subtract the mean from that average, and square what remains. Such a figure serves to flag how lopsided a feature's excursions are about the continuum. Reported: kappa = 20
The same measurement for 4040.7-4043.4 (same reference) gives 3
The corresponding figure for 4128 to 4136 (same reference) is 9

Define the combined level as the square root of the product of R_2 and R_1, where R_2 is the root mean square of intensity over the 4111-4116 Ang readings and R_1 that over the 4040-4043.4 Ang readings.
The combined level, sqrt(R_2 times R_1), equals 37.7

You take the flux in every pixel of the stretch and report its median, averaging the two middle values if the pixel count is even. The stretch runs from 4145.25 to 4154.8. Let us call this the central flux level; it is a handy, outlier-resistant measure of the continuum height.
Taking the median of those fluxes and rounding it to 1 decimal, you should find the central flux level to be 37.4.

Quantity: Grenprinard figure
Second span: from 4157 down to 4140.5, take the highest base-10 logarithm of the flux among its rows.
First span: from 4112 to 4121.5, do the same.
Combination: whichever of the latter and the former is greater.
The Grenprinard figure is 1.624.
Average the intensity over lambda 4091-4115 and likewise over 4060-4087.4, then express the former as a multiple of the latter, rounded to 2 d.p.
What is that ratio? 1.02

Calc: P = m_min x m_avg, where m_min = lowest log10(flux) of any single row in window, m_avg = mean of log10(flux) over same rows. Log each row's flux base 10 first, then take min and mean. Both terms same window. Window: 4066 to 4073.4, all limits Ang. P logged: 2.31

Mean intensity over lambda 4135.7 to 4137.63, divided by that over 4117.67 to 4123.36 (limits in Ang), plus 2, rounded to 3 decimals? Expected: 3.033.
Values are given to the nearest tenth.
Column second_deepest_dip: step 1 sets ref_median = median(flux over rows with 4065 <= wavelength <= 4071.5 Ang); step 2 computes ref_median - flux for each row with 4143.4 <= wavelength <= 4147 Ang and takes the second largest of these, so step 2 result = -1.3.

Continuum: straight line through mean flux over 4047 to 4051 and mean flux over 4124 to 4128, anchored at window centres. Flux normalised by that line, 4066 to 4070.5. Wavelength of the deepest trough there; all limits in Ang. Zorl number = 4066.32 Ang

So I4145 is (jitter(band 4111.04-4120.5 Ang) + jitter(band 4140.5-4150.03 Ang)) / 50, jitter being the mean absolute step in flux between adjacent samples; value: 0.055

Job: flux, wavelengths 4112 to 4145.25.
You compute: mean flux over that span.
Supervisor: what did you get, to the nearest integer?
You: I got 38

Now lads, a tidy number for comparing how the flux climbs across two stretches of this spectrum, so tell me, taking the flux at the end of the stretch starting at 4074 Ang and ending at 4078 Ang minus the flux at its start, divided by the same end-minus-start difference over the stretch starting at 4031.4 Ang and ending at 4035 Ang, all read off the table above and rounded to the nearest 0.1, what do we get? -1.3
